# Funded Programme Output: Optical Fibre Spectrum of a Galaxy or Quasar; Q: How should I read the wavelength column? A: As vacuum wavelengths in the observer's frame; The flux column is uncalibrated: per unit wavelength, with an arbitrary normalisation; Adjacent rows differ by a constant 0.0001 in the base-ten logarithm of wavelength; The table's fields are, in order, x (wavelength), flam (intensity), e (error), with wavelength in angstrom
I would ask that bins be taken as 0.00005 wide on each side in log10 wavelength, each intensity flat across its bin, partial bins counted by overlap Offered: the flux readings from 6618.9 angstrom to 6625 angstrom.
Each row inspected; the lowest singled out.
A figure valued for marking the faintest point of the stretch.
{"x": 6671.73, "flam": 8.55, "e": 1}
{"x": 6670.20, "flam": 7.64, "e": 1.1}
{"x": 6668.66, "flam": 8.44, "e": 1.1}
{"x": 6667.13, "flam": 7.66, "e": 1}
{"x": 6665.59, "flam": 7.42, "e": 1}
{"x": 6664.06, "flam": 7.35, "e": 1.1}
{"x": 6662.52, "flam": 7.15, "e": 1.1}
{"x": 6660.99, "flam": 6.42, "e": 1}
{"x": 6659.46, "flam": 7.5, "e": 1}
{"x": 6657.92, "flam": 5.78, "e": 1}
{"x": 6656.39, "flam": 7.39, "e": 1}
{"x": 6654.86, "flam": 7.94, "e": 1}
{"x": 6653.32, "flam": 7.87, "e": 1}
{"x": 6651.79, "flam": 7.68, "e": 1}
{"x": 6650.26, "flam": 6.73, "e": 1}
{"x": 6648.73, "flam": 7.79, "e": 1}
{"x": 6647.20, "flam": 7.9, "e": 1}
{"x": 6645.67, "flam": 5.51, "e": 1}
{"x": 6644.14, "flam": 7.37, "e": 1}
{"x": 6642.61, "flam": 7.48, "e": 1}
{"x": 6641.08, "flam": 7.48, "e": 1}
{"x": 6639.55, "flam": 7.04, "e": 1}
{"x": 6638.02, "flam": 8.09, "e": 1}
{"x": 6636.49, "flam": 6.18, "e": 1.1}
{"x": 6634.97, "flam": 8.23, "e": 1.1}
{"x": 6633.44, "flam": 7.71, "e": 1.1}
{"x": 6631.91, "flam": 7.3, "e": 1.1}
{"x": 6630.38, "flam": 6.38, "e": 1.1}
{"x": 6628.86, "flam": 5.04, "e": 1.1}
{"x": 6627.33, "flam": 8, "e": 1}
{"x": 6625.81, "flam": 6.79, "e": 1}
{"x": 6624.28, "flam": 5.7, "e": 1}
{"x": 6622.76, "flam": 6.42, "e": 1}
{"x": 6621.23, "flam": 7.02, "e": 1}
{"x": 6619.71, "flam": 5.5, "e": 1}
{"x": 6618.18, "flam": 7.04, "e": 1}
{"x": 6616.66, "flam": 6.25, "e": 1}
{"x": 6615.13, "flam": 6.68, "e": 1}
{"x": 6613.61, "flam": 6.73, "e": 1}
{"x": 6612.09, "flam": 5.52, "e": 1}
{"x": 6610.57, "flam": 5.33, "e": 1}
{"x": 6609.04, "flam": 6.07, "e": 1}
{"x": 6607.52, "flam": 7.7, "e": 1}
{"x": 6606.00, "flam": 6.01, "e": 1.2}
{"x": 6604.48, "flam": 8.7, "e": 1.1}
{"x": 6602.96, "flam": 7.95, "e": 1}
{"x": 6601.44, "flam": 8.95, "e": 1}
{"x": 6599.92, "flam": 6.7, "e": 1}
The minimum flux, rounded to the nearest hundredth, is 5.50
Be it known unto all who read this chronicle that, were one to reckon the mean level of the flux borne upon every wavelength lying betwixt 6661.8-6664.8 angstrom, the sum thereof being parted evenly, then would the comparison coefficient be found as 7.2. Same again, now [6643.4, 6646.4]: 6.4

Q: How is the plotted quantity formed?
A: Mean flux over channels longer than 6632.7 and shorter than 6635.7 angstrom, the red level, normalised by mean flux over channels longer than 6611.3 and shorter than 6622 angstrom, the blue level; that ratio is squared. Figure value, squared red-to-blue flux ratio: 1.6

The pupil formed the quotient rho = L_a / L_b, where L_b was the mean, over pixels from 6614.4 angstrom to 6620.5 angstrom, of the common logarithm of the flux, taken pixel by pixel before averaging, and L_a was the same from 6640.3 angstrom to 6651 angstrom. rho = 1.06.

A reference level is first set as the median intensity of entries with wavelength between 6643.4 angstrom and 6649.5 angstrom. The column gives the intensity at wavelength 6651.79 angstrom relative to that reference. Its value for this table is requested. 0.1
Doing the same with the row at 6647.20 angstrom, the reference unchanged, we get 0.3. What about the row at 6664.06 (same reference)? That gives -0.2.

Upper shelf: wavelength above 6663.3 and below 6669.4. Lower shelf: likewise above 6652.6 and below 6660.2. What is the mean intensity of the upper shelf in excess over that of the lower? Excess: 0.4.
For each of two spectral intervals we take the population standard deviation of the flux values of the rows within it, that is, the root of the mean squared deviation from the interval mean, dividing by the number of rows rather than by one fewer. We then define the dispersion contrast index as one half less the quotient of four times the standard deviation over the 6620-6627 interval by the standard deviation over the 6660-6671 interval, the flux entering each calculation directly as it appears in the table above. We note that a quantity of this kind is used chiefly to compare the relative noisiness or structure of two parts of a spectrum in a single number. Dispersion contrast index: -3.0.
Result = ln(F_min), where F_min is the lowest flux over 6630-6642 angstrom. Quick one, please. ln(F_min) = 1.82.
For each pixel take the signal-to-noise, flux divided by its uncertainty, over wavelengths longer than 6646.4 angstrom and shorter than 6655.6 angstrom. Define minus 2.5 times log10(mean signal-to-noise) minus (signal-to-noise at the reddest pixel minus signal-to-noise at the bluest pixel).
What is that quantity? -2.25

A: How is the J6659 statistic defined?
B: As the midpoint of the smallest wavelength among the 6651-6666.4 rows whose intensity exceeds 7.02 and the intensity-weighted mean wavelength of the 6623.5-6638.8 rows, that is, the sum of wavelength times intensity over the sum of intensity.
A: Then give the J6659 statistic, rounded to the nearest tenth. 6641.6 angstrom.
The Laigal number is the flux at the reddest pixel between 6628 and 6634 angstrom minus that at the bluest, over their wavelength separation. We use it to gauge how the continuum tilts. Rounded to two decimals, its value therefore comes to 0.58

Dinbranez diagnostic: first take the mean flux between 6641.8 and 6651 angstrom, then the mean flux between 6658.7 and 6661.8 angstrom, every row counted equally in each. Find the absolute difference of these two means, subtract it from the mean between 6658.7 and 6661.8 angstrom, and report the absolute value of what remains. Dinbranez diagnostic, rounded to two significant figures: 6.8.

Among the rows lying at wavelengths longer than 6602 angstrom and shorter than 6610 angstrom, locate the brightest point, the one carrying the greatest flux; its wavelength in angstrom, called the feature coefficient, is 6604.48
